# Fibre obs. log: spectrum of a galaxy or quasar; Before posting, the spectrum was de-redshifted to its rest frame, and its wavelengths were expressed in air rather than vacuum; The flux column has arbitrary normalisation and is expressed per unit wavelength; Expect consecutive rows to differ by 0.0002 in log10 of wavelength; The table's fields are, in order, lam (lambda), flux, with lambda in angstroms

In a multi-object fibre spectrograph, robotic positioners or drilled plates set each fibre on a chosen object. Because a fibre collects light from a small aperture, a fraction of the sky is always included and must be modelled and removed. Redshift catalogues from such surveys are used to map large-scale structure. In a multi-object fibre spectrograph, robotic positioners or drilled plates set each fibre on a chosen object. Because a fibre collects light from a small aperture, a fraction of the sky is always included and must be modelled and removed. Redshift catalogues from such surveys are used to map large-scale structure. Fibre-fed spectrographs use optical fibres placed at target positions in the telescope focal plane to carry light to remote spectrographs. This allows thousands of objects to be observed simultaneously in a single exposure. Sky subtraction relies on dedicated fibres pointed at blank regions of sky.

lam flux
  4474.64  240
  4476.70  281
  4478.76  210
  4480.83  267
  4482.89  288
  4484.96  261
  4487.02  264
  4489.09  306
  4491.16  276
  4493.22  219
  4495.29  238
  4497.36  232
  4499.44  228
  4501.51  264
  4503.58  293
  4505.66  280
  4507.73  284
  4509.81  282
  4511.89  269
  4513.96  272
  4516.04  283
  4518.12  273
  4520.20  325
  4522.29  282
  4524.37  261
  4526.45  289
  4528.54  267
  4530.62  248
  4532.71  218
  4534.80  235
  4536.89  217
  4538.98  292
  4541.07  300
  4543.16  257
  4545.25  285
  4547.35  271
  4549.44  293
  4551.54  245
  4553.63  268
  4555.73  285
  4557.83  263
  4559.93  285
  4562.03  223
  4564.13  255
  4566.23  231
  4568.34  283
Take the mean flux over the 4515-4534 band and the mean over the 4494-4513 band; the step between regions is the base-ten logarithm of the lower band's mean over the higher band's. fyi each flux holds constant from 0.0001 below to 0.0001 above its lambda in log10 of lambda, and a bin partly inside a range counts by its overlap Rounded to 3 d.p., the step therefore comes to -0.014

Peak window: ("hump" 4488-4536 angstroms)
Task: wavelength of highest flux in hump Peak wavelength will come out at 4520.20 angstroms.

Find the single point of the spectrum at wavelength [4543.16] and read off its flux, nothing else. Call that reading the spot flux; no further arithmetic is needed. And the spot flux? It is 257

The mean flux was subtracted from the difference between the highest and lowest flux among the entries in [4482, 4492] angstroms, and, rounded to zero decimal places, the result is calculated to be -234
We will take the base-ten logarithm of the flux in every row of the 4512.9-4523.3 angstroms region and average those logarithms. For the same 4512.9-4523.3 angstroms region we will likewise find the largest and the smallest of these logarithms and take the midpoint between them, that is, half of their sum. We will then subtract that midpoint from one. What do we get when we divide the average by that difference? -1.67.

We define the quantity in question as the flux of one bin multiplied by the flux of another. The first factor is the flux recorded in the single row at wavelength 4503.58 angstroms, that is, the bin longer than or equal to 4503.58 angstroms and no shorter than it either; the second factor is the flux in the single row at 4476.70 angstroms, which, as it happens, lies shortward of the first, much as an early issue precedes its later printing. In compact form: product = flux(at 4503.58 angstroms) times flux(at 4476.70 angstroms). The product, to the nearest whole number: 82333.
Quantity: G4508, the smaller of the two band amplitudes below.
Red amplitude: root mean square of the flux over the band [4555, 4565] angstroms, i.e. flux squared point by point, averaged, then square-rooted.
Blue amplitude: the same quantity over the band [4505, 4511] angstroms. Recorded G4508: 263.2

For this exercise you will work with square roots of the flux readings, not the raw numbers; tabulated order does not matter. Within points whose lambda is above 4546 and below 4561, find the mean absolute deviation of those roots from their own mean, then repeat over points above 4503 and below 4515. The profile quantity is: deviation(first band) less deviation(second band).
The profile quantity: 0.19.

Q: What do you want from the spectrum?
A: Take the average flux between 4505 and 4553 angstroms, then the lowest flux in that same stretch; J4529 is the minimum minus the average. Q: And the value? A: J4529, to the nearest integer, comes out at -54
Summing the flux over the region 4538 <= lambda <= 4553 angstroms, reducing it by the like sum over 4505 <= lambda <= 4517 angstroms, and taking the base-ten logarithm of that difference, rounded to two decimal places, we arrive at 2.44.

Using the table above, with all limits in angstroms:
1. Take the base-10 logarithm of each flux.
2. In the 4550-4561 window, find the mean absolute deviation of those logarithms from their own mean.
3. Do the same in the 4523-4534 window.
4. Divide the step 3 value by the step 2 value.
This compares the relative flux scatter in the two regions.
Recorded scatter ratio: 1.61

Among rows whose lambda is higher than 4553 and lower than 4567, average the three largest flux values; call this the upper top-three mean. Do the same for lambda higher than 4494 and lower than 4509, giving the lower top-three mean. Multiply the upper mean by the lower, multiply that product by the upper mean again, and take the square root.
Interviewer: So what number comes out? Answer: 4721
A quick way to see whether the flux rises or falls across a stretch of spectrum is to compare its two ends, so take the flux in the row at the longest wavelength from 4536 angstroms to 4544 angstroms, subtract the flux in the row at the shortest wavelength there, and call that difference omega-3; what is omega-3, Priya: 40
